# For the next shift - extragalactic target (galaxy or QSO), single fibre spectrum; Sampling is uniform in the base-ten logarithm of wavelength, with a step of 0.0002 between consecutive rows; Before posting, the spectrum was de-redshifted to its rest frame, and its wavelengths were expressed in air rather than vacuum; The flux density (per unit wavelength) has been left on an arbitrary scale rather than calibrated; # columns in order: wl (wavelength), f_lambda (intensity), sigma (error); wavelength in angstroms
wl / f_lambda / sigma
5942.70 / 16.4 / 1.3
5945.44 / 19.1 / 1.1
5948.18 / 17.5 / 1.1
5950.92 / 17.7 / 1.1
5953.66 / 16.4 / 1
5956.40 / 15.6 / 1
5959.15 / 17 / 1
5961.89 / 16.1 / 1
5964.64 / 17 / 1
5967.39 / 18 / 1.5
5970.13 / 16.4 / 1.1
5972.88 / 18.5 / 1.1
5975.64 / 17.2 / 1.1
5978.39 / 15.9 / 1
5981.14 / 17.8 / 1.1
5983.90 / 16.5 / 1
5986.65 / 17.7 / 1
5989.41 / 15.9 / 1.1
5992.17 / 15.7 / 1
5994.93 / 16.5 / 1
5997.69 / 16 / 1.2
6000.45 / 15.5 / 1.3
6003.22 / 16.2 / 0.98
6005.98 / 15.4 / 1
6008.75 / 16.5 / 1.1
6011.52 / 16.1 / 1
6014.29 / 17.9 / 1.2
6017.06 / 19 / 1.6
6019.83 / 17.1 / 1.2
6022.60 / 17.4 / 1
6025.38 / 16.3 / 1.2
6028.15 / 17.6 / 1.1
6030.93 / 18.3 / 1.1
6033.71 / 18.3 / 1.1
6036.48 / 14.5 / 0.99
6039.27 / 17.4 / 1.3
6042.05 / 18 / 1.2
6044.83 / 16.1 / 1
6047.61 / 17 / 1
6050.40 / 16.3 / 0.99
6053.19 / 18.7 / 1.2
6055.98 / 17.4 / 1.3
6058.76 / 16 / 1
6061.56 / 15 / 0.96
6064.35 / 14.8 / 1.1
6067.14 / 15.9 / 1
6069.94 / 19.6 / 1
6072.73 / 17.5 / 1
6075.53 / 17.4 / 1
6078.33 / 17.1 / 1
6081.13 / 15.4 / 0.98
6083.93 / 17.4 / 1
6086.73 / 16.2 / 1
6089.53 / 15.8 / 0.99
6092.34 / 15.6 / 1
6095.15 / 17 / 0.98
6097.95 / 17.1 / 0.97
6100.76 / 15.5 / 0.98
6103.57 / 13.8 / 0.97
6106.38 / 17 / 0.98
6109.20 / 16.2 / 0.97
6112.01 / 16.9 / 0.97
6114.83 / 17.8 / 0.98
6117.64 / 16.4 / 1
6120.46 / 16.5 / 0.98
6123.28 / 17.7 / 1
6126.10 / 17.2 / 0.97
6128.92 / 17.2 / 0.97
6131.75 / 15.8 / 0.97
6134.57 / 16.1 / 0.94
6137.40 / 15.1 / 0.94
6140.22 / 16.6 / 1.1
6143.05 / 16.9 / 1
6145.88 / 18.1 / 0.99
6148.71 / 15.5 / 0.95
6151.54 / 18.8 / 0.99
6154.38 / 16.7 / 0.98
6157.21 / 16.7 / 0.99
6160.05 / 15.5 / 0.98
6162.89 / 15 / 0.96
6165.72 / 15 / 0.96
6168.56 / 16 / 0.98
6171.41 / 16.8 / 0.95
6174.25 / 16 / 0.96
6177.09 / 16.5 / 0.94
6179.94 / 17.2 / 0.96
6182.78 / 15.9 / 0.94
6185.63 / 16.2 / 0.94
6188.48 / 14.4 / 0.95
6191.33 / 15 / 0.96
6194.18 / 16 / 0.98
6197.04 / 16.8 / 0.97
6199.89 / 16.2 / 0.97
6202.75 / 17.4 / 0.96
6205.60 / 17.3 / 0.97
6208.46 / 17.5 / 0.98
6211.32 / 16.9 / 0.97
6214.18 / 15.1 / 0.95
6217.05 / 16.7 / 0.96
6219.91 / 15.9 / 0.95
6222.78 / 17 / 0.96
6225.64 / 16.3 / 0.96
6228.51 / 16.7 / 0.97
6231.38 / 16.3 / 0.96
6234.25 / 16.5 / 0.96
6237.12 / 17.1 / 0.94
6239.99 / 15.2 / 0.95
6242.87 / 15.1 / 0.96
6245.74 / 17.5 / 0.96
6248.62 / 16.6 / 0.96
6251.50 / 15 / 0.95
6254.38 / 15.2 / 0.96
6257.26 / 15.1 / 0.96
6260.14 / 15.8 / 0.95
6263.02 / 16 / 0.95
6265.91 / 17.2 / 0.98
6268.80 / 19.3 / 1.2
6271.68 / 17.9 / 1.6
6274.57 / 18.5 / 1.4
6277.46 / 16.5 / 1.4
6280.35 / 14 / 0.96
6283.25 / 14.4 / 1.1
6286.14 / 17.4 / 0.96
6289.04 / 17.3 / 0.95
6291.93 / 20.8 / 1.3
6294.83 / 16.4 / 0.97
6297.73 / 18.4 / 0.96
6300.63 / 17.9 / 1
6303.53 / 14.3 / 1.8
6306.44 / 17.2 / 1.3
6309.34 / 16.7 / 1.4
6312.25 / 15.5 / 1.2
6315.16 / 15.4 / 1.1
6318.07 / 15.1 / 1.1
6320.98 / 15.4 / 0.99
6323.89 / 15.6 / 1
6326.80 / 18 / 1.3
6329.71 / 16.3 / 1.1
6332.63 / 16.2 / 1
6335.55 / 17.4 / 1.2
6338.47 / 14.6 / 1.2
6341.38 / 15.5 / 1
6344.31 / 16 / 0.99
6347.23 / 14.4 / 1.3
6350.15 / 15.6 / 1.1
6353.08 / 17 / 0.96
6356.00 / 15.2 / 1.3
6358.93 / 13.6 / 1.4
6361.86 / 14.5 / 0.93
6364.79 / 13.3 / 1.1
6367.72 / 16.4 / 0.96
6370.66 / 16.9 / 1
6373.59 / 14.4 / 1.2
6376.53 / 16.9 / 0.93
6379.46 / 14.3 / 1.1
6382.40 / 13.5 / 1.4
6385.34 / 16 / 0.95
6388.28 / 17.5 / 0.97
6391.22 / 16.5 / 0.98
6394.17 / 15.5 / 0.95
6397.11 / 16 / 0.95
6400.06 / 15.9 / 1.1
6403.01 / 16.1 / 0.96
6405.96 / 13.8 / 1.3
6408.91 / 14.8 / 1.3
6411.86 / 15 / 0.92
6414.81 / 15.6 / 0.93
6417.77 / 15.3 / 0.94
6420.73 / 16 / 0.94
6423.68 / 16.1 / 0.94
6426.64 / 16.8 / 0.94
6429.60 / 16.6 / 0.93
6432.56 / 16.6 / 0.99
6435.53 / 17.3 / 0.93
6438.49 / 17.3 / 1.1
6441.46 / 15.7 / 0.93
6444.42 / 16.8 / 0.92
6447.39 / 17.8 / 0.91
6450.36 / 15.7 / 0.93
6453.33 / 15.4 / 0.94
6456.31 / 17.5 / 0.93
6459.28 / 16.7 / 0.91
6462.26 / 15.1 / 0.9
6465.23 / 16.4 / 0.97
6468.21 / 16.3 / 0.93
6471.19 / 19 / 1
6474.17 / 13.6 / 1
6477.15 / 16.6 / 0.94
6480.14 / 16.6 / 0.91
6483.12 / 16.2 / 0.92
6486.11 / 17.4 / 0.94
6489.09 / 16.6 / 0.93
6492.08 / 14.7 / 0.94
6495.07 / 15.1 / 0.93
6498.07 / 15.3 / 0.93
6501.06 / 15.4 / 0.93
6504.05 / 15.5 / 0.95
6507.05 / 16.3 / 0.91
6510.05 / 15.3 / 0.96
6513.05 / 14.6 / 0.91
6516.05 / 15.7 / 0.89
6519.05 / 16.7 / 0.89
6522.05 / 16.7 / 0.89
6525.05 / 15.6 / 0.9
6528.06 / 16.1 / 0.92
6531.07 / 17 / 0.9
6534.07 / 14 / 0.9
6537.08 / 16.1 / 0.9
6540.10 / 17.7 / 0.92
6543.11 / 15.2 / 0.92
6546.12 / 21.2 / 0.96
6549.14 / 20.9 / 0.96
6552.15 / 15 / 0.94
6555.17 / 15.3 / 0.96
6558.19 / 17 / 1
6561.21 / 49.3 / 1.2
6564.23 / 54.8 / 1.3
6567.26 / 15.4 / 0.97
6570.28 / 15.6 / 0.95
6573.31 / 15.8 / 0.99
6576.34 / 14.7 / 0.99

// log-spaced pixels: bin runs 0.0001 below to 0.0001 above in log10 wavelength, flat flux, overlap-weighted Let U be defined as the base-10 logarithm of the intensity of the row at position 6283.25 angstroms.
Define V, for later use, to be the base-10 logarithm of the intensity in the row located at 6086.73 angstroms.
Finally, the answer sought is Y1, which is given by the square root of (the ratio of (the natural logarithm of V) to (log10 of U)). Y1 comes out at 1.73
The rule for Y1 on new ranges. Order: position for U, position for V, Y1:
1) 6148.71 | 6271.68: 1.73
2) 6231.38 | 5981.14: 1.64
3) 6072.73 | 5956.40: 1.37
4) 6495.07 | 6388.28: 1.74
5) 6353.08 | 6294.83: 1.47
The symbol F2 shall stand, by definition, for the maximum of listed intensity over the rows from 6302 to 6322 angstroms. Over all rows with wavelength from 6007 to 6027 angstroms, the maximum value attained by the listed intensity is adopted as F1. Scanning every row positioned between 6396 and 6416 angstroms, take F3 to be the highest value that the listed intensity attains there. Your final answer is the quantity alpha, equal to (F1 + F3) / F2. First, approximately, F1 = 19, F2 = 17.2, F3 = 16.1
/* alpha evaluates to 2.04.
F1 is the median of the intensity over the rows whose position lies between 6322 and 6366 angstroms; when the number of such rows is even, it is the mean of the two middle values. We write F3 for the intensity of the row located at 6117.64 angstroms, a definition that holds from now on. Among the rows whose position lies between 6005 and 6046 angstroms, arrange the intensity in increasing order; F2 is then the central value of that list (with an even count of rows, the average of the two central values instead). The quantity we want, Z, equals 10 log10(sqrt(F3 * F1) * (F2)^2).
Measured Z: 36.9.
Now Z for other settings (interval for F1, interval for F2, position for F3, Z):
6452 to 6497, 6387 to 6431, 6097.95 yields 36.3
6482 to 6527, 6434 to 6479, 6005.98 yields 36.3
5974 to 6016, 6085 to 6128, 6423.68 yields 36.4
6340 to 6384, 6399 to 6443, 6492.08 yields 35.8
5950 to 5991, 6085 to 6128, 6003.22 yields 36.5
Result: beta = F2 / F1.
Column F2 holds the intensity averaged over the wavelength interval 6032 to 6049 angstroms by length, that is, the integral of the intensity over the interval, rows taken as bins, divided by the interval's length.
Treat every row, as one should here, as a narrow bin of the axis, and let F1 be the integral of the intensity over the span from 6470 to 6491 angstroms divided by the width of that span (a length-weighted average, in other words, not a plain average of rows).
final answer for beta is 1.03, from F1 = 16.5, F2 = 16.9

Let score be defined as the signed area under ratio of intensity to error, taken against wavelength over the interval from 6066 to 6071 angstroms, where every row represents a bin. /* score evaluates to 89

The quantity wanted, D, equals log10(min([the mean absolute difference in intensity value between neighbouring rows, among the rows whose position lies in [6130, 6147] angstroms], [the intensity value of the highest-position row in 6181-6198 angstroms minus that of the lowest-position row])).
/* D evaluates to -0.07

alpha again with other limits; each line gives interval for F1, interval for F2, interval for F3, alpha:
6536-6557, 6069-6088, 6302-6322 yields 1.96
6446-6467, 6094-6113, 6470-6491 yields 2.15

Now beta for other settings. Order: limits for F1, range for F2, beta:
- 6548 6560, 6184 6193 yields 0.86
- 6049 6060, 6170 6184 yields 0.96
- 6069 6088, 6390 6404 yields 0.93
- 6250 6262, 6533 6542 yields 1.04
